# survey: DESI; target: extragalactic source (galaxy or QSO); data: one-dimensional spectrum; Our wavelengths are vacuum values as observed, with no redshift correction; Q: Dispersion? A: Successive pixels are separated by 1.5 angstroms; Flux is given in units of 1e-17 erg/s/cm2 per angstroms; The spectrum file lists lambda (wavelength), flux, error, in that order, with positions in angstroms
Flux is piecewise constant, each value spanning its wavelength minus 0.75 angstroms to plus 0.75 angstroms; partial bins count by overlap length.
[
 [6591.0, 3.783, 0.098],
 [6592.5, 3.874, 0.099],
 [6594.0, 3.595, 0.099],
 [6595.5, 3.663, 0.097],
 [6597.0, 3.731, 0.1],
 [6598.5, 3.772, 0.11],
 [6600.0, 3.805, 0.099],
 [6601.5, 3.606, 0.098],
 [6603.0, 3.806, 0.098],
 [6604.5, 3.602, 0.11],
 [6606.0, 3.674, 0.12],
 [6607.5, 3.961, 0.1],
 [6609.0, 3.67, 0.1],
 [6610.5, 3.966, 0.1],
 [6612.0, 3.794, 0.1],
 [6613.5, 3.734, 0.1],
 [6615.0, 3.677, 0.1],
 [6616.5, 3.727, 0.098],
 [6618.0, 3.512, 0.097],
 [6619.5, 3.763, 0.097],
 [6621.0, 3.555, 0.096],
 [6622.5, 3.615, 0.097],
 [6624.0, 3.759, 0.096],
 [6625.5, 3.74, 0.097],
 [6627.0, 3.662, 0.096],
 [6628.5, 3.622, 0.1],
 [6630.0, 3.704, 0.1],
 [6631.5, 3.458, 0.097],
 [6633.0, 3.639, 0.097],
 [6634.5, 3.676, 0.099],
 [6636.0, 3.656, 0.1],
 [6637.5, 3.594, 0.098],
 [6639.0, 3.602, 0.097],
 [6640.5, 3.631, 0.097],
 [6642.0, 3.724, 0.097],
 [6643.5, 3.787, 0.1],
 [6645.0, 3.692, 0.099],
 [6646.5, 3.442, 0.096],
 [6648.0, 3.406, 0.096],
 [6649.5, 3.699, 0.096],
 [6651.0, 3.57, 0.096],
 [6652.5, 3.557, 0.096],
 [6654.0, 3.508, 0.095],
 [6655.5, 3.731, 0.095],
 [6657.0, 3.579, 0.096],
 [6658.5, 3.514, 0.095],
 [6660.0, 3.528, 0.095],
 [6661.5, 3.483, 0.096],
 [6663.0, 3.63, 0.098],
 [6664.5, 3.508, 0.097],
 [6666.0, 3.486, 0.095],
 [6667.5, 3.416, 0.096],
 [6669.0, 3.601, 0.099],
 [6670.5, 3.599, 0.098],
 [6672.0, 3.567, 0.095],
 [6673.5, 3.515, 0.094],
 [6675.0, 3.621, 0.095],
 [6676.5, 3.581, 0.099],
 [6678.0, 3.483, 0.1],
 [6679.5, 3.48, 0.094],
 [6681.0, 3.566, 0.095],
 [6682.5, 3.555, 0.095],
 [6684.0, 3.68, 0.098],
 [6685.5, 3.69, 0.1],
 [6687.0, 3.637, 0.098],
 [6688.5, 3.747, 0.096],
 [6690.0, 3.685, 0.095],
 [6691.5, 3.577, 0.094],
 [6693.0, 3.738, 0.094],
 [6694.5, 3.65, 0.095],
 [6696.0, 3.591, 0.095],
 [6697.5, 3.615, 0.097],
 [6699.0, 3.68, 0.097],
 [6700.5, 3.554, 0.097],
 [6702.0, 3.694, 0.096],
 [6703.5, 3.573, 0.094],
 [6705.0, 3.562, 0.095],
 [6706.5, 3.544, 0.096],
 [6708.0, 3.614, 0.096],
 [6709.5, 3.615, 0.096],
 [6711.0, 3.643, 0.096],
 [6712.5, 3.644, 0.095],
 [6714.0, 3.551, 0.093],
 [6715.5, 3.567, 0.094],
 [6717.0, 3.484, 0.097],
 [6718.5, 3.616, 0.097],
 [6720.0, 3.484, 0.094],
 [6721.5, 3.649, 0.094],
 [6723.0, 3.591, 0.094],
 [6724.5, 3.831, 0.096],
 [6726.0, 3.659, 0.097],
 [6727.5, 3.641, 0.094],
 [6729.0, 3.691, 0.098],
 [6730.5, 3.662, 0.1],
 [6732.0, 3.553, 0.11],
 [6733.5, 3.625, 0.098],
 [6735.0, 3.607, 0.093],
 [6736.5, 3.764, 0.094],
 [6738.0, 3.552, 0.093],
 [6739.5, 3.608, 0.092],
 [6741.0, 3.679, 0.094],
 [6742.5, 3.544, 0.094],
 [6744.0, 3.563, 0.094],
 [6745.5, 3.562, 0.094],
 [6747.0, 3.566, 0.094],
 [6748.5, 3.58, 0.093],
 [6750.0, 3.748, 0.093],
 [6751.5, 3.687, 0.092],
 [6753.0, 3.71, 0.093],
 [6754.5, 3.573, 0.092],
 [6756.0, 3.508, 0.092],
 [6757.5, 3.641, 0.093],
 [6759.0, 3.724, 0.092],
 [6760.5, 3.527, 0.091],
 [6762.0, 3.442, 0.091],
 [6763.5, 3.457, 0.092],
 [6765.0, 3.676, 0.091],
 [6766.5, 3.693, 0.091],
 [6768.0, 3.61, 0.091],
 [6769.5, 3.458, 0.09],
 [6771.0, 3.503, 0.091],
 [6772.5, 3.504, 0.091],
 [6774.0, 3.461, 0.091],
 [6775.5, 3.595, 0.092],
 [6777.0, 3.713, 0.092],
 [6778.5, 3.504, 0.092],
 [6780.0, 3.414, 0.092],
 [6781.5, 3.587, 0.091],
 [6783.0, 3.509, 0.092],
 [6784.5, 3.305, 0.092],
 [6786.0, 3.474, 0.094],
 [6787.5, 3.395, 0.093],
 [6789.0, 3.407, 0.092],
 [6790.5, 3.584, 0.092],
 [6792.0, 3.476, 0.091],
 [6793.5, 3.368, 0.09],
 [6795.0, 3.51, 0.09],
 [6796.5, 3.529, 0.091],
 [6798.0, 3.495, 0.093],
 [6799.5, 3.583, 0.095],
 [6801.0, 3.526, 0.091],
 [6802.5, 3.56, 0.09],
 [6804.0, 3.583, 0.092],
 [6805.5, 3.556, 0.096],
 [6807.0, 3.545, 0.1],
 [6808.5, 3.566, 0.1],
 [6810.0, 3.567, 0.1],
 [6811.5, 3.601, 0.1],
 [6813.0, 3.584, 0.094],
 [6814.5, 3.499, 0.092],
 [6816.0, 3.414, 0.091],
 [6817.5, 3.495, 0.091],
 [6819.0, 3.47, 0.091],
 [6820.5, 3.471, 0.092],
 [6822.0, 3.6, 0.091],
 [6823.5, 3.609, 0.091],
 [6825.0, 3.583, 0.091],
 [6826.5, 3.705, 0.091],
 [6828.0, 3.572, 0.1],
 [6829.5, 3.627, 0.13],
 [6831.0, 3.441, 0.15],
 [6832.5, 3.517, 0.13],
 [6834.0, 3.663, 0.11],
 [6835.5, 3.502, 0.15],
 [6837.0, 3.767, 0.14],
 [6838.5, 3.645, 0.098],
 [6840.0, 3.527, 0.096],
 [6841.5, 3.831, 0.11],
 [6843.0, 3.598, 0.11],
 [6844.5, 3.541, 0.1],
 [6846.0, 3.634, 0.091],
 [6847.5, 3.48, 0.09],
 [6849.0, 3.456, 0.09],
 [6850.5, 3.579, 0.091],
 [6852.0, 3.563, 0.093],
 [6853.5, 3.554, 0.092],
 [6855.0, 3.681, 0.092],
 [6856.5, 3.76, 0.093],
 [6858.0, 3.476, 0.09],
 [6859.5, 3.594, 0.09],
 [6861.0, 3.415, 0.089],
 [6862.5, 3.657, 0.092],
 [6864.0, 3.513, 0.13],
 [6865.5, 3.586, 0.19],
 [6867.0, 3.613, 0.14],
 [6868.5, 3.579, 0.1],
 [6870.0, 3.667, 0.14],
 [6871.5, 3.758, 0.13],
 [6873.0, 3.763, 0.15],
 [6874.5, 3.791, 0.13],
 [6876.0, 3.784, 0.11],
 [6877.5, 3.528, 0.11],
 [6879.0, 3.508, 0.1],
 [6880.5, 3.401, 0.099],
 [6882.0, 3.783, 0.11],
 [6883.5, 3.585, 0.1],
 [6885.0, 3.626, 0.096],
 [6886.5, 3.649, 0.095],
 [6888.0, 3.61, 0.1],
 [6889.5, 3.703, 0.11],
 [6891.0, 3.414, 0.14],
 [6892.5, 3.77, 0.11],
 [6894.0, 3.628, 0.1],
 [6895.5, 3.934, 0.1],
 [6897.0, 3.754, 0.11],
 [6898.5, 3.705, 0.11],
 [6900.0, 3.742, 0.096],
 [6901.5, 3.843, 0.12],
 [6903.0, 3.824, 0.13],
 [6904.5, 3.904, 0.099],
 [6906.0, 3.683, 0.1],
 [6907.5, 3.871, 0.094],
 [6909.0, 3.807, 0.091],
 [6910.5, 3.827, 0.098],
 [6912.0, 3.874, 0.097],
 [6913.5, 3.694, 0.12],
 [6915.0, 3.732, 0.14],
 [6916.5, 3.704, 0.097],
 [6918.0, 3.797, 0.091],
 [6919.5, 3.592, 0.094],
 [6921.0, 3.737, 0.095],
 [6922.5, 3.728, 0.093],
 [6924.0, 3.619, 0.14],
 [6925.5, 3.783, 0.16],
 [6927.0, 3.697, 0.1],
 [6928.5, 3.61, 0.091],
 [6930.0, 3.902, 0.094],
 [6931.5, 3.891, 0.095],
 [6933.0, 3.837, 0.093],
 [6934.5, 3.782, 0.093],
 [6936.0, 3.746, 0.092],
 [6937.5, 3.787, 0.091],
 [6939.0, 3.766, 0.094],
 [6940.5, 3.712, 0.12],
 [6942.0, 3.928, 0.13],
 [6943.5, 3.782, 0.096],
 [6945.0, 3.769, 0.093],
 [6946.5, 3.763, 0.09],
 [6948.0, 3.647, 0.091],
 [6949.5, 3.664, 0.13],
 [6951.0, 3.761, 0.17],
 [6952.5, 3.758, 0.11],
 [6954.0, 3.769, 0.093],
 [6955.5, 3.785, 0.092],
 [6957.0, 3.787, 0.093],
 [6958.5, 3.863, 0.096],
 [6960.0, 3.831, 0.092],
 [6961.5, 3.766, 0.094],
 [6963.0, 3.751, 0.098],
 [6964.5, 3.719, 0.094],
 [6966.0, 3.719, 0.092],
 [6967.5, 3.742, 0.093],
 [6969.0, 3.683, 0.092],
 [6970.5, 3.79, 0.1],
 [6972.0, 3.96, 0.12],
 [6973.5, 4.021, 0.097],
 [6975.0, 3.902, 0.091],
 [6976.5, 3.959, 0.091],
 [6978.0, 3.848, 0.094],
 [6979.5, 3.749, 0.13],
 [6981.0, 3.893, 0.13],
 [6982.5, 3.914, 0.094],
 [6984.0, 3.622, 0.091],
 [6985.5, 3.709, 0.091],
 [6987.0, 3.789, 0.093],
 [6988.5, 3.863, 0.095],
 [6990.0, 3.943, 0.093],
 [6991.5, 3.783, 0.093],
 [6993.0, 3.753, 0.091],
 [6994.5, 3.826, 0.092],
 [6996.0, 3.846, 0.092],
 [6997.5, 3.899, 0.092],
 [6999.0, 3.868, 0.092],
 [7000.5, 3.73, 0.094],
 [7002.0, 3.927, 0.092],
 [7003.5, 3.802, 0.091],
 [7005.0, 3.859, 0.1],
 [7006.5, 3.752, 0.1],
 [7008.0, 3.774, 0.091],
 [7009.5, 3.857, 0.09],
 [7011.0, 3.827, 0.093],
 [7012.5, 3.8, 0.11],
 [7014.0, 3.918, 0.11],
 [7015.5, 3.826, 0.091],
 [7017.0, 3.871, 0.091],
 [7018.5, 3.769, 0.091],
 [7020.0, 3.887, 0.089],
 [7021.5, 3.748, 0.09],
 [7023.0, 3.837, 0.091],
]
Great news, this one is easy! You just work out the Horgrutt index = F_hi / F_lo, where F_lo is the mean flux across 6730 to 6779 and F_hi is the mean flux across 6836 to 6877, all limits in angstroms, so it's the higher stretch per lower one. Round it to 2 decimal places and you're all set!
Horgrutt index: 1.01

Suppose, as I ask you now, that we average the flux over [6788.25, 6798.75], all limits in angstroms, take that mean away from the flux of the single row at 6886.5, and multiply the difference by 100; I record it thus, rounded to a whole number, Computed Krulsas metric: 17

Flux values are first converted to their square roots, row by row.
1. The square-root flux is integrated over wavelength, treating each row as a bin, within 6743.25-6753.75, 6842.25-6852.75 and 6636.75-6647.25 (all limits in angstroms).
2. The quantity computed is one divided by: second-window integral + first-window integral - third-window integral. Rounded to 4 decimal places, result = 0.0506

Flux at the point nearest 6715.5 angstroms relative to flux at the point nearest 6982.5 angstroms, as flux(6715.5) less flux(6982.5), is -0.3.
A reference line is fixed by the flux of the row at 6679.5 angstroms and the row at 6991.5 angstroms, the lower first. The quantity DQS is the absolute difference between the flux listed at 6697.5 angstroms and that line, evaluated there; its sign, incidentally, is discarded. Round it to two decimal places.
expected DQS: 0.12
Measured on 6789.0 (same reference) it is 0.18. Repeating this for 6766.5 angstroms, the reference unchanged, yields 0.13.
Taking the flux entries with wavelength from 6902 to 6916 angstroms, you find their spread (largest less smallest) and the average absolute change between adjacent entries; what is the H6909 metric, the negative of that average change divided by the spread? -0.47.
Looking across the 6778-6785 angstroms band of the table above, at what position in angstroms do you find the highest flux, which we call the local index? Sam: 6781.5 angstroms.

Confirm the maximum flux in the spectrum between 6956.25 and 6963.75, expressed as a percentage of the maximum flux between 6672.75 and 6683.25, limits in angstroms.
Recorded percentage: 107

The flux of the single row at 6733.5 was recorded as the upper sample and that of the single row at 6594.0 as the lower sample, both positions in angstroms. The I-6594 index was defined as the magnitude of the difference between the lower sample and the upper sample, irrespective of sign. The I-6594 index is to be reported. 0.03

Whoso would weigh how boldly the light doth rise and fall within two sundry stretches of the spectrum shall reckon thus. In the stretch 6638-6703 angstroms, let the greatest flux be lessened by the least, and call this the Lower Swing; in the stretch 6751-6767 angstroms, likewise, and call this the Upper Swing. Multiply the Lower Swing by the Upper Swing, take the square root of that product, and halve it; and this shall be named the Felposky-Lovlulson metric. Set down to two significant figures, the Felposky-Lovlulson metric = 0.16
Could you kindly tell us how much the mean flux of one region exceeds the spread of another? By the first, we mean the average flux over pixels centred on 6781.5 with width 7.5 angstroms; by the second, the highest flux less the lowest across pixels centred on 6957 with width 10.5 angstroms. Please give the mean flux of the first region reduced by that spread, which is 3.36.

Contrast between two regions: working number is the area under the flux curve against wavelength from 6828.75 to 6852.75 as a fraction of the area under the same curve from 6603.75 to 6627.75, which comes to 0.97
